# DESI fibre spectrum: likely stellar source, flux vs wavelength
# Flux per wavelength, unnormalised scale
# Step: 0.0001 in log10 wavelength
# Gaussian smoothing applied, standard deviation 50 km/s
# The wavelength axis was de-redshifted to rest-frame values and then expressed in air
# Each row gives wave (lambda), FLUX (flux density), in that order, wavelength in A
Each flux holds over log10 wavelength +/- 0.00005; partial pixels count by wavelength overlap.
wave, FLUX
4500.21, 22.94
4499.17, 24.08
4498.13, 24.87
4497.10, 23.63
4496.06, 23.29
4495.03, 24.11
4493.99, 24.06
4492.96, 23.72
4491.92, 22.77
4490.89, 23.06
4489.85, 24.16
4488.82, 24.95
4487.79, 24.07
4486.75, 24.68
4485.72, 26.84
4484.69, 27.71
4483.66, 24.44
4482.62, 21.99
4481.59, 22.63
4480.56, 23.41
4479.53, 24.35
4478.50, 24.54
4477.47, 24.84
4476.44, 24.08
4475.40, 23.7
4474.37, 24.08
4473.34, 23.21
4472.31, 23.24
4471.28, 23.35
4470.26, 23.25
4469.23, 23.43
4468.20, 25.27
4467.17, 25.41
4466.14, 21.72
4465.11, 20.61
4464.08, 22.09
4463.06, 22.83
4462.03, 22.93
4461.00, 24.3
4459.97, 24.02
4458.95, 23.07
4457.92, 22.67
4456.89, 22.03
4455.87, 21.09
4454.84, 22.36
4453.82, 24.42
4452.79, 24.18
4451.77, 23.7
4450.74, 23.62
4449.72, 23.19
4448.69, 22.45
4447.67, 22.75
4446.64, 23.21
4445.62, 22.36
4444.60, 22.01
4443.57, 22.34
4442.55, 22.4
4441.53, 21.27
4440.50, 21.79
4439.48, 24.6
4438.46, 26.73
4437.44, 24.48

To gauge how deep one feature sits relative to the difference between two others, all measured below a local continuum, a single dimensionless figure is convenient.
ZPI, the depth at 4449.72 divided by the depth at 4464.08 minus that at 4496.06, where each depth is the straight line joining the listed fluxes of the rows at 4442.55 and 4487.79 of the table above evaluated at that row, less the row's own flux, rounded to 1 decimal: -27.0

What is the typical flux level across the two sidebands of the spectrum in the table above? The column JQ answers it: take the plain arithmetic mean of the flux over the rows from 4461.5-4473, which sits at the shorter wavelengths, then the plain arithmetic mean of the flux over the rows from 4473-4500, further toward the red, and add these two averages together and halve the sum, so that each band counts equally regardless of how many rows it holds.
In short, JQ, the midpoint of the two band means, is 23.61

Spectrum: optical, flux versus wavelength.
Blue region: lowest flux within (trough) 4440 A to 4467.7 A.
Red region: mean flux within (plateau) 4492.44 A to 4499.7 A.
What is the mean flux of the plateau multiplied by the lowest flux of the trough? 494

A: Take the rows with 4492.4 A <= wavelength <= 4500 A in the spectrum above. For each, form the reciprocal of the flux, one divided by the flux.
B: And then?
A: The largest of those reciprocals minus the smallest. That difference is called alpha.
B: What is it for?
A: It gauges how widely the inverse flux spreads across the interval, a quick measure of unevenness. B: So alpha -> 0.0027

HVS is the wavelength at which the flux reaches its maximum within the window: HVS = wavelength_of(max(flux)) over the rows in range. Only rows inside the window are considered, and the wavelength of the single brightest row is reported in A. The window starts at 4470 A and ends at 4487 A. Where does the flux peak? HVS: 4484.69 A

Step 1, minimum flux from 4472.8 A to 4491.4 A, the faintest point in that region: 21.99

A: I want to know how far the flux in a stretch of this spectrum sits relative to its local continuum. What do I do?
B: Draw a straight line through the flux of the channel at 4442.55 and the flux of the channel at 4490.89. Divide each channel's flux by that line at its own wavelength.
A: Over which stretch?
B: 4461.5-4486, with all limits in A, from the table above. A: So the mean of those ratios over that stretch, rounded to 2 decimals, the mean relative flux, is 1.04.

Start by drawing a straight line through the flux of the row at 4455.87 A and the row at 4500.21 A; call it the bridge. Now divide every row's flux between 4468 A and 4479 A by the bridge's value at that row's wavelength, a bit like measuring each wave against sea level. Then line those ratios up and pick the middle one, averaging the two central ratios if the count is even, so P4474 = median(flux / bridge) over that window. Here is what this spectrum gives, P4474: 1.08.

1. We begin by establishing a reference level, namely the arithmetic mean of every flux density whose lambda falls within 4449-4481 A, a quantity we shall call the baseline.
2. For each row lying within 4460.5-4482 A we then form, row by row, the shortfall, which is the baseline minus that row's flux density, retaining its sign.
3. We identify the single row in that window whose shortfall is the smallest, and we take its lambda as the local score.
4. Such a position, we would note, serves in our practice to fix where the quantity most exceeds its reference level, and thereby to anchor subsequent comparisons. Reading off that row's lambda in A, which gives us 4467.17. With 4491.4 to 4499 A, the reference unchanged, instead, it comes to 4498.13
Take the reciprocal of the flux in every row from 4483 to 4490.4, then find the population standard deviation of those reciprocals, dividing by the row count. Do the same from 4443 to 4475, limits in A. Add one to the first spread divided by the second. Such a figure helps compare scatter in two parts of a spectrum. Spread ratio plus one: 1.99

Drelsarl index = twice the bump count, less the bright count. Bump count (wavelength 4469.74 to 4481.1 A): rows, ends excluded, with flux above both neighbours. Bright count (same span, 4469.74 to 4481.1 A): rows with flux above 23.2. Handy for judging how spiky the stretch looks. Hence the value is -5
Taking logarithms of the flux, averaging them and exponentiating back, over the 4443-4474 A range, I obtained 23.0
